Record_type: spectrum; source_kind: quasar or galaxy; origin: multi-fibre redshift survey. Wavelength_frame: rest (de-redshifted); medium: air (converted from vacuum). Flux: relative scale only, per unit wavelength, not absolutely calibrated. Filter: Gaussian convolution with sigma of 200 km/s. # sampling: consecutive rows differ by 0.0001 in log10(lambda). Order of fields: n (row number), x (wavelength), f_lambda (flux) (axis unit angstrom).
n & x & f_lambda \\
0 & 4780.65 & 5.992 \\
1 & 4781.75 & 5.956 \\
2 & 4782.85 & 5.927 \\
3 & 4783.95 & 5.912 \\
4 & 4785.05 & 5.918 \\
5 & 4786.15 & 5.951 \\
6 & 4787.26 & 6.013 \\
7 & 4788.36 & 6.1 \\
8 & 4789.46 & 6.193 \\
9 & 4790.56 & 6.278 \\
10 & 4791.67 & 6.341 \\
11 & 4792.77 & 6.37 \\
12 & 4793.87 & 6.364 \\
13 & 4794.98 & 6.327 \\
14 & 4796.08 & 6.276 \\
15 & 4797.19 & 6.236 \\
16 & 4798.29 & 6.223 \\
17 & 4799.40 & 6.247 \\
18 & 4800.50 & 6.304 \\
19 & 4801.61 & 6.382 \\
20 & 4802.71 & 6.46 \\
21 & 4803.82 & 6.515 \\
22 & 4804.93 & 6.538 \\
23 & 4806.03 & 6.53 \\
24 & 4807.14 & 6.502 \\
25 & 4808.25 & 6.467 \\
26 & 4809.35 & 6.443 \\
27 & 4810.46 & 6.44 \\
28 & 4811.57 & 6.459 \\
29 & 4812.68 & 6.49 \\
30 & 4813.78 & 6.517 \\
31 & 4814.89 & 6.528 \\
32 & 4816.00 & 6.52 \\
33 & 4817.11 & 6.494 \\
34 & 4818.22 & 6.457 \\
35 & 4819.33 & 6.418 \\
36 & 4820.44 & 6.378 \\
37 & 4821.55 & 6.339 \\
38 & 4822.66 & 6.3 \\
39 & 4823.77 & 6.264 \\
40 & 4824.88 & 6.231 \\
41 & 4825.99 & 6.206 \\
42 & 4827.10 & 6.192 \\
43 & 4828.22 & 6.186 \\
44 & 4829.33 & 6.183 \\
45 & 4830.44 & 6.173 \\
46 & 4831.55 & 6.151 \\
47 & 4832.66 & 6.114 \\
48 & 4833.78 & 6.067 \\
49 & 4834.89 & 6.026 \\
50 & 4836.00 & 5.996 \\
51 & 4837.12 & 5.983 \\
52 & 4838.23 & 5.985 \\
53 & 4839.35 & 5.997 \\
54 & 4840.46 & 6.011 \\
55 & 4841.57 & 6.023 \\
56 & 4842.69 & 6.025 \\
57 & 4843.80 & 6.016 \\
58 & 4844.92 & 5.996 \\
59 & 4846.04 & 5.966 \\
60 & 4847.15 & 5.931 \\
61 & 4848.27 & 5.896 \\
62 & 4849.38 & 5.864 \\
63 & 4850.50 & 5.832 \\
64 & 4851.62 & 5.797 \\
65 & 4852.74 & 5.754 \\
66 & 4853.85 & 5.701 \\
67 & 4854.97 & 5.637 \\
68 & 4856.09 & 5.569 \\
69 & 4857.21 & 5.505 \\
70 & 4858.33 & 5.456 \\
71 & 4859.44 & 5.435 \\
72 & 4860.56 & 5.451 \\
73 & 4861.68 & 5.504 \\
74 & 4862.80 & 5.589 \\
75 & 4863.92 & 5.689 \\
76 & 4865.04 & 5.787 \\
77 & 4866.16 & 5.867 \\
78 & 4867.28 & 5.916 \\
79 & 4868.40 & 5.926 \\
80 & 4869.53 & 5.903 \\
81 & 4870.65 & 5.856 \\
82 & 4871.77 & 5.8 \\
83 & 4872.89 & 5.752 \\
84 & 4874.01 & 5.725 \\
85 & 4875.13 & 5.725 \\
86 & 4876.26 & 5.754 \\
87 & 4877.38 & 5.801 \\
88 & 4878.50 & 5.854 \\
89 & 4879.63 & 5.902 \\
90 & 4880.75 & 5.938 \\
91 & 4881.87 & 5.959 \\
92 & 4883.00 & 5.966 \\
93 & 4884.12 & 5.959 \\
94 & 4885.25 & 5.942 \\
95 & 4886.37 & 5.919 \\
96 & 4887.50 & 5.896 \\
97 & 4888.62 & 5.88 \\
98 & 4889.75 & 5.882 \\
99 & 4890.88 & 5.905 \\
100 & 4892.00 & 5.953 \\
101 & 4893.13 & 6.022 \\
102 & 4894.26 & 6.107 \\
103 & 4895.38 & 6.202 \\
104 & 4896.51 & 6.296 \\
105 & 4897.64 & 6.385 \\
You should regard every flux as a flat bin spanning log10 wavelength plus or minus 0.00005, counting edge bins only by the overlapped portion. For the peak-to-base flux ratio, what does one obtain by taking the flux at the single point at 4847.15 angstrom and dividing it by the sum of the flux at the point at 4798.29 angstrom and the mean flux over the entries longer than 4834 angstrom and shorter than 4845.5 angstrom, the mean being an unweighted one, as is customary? 0.485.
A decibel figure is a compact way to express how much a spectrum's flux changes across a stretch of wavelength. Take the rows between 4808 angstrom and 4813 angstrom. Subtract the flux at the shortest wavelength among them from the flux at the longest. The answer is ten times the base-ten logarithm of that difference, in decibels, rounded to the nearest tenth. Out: -16.4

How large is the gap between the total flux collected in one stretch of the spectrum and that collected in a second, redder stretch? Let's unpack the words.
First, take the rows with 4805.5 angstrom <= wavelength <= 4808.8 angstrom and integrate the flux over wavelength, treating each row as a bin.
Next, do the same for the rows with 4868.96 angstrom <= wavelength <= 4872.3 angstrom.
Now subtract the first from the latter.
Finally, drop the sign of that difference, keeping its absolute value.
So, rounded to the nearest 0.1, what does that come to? 1.9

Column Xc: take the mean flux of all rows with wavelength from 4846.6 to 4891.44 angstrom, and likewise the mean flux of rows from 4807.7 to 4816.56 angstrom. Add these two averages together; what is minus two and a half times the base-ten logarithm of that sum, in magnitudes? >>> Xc -2.722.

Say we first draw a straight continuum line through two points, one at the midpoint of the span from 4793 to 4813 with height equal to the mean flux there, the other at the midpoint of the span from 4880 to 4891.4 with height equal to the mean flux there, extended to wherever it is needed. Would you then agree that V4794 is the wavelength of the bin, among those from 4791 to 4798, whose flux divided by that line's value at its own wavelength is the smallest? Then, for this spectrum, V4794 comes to 4797.19 angstrom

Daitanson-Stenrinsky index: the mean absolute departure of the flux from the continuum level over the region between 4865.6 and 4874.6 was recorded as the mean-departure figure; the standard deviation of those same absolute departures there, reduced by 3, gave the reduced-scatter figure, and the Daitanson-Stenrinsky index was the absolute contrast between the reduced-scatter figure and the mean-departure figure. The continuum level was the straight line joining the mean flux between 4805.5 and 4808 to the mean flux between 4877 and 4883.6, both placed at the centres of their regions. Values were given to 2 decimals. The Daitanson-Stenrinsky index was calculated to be 3.09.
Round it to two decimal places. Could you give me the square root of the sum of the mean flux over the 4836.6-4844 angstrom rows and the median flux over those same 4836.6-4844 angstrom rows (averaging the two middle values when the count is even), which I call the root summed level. 3.47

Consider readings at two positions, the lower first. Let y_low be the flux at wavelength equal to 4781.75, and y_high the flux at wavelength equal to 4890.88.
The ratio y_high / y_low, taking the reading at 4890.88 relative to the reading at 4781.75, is 0.99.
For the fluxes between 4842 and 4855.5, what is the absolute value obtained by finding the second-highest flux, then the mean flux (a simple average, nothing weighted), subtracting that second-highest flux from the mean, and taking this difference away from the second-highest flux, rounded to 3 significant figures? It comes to 6.16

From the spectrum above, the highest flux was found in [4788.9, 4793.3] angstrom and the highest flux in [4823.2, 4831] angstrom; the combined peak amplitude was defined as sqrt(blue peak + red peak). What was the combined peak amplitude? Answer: 3.55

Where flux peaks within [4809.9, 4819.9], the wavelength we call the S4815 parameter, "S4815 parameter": 4814.89 angstrom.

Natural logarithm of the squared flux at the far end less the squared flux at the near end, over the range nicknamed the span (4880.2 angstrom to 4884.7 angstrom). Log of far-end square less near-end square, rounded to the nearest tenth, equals -1.4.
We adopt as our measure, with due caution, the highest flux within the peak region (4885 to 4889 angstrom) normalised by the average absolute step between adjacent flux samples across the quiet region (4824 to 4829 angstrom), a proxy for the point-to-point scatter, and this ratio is 396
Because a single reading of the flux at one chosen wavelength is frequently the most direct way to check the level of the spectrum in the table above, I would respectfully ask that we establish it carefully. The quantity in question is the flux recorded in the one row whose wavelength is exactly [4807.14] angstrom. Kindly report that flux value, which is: 6.502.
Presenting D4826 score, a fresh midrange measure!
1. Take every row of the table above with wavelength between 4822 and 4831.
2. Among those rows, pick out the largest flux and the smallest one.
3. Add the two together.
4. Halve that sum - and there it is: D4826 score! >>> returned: 6.2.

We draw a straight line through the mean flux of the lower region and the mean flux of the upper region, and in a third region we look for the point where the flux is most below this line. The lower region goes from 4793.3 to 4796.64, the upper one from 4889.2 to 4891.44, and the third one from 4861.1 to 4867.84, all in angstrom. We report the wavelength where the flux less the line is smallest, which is 4861.68 angstrom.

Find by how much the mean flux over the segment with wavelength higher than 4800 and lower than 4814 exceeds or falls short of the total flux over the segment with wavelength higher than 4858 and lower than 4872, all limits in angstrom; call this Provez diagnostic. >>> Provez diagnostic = -68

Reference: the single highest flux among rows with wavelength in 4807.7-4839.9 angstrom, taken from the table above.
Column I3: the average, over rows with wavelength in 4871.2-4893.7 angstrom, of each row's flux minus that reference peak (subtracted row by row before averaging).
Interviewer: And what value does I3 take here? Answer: -0.7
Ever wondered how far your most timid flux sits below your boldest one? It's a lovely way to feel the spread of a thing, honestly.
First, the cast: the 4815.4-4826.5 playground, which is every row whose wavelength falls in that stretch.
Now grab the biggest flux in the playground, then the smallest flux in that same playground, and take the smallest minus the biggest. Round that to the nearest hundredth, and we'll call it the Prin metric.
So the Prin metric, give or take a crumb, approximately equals -0.31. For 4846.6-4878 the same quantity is -0.50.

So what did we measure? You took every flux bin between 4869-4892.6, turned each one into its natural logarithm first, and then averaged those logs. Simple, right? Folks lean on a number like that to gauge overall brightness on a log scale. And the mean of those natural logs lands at 1.77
